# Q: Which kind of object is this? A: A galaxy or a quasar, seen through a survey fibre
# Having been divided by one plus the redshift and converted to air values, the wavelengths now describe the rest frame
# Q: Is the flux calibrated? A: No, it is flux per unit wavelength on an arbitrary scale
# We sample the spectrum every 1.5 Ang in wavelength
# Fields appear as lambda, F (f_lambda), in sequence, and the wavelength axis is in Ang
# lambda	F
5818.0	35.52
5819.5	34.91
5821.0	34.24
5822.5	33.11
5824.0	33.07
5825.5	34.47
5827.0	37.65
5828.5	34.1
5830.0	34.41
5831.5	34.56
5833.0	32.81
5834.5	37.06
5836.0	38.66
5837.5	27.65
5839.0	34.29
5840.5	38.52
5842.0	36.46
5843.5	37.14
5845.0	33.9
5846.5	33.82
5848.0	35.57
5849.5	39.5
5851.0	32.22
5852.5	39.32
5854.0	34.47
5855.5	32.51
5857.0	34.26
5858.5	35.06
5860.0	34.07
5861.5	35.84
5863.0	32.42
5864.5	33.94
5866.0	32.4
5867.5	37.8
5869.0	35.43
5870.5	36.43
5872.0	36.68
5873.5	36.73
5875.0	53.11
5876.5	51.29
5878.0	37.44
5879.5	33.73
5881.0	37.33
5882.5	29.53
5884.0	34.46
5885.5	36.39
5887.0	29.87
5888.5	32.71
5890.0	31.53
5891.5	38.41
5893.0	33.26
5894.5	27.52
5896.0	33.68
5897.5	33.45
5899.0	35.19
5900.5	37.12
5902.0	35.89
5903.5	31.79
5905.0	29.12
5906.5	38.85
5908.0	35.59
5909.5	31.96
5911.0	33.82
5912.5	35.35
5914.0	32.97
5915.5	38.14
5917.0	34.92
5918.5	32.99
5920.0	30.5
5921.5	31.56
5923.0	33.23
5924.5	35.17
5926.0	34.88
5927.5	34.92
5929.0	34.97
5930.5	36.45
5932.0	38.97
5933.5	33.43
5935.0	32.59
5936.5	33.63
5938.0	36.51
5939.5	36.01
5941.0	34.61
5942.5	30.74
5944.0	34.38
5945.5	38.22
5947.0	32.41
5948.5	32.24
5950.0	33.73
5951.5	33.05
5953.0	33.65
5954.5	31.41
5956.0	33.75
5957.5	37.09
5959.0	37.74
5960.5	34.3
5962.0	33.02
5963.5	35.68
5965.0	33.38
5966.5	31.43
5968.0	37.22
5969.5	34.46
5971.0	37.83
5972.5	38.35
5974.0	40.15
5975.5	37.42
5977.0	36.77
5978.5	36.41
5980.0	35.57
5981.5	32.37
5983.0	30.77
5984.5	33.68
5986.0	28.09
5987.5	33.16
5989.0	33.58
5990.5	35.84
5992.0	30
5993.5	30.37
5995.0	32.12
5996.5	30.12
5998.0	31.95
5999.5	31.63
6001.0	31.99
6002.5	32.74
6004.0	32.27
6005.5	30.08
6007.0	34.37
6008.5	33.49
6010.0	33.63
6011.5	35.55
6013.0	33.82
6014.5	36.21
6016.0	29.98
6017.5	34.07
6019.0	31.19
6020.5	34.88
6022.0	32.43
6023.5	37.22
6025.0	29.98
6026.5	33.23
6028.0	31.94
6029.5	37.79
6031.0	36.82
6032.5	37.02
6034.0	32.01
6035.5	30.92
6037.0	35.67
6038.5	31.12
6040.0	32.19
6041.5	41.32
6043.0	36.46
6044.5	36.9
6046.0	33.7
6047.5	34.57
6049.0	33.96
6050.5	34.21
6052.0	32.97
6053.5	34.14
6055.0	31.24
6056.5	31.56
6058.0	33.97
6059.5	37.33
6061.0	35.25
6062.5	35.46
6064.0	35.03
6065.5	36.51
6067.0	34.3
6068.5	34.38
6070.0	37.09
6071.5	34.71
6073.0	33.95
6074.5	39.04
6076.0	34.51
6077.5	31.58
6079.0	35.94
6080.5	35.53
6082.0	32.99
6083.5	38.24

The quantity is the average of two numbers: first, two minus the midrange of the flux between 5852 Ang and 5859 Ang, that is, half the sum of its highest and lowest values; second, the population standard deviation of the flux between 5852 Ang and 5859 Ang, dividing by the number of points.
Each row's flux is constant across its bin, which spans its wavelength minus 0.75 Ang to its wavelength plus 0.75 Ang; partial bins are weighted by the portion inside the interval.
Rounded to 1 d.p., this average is -15.8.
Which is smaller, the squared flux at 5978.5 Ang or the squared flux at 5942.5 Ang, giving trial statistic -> 945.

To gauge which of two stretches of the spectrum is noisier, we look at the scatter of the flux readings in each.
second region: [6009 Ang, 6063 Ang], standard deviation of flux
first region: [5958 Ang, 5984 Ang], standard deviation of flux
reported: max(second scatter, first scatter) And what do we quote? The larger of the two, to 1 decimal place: 2.6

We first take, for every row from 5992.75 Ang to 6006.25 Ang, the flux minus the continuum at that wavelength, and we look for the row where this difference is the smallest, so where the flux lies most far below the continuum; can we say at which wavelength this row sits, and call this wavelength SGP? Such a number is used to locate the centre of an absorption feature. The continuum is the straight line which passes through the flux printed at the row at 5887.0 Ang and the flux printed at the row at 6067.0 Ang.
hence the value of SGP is 6005.5 Ang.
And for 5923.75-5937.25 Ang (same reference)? 5935.0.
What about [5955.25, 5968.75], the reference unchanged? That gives 5966.5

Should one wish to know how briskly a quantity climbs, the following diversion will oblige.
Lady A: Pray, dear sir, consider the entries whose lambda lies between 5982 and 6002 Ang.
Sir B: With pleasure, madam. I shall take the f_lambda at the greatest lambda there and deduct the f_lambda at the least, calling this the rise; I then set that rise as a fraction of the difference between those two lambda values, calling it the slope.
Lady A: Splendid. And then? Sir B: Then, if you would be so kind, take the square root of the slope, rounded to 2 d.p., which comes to 0.26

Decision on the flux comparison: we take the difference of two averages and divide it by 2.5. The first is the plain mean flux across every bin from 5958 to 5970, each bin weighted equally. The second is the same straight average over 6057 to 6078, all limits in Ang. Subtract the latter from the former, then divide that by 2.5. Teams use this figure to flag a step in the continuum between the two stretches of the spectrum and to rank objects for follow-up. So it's -0.2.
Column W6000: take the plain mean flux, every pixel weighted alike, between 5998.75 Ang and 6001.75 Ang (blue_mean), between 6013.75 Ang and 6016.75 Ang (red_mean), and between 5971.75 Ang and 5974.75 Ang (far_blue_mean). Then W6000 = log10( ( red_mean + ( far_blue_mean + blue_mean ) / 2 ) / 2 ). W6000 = 1.54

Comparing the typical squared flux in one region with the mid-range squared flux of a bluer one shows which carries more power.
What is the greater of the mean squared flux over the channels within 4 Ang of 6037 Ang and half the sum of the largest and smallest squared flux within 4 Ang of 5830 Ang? 1247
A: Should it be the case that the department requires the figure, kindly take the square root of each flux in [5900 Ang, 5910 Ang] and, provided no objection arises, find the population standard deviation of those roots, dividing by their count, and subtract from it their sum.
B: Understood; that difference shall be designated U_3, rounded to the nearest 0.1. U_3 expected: -40.7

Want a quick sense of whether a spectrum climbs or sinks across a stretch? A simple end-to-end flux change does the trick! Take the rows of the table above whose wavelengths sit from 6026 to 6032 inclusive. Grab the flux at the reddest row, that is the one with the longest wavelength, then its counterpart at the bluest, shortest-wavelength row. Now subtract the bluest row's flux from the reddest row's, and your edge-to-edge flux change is 4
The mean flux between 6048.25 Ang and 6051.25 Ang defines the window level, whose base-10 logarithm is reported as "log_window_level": 1.53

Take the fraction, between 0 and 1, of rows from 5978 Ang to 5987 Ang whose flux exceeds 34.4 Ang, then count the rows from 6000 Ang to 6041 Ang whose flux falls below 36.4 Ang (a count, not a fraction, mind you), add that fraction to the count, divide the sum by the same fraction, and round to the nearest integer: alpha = 70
